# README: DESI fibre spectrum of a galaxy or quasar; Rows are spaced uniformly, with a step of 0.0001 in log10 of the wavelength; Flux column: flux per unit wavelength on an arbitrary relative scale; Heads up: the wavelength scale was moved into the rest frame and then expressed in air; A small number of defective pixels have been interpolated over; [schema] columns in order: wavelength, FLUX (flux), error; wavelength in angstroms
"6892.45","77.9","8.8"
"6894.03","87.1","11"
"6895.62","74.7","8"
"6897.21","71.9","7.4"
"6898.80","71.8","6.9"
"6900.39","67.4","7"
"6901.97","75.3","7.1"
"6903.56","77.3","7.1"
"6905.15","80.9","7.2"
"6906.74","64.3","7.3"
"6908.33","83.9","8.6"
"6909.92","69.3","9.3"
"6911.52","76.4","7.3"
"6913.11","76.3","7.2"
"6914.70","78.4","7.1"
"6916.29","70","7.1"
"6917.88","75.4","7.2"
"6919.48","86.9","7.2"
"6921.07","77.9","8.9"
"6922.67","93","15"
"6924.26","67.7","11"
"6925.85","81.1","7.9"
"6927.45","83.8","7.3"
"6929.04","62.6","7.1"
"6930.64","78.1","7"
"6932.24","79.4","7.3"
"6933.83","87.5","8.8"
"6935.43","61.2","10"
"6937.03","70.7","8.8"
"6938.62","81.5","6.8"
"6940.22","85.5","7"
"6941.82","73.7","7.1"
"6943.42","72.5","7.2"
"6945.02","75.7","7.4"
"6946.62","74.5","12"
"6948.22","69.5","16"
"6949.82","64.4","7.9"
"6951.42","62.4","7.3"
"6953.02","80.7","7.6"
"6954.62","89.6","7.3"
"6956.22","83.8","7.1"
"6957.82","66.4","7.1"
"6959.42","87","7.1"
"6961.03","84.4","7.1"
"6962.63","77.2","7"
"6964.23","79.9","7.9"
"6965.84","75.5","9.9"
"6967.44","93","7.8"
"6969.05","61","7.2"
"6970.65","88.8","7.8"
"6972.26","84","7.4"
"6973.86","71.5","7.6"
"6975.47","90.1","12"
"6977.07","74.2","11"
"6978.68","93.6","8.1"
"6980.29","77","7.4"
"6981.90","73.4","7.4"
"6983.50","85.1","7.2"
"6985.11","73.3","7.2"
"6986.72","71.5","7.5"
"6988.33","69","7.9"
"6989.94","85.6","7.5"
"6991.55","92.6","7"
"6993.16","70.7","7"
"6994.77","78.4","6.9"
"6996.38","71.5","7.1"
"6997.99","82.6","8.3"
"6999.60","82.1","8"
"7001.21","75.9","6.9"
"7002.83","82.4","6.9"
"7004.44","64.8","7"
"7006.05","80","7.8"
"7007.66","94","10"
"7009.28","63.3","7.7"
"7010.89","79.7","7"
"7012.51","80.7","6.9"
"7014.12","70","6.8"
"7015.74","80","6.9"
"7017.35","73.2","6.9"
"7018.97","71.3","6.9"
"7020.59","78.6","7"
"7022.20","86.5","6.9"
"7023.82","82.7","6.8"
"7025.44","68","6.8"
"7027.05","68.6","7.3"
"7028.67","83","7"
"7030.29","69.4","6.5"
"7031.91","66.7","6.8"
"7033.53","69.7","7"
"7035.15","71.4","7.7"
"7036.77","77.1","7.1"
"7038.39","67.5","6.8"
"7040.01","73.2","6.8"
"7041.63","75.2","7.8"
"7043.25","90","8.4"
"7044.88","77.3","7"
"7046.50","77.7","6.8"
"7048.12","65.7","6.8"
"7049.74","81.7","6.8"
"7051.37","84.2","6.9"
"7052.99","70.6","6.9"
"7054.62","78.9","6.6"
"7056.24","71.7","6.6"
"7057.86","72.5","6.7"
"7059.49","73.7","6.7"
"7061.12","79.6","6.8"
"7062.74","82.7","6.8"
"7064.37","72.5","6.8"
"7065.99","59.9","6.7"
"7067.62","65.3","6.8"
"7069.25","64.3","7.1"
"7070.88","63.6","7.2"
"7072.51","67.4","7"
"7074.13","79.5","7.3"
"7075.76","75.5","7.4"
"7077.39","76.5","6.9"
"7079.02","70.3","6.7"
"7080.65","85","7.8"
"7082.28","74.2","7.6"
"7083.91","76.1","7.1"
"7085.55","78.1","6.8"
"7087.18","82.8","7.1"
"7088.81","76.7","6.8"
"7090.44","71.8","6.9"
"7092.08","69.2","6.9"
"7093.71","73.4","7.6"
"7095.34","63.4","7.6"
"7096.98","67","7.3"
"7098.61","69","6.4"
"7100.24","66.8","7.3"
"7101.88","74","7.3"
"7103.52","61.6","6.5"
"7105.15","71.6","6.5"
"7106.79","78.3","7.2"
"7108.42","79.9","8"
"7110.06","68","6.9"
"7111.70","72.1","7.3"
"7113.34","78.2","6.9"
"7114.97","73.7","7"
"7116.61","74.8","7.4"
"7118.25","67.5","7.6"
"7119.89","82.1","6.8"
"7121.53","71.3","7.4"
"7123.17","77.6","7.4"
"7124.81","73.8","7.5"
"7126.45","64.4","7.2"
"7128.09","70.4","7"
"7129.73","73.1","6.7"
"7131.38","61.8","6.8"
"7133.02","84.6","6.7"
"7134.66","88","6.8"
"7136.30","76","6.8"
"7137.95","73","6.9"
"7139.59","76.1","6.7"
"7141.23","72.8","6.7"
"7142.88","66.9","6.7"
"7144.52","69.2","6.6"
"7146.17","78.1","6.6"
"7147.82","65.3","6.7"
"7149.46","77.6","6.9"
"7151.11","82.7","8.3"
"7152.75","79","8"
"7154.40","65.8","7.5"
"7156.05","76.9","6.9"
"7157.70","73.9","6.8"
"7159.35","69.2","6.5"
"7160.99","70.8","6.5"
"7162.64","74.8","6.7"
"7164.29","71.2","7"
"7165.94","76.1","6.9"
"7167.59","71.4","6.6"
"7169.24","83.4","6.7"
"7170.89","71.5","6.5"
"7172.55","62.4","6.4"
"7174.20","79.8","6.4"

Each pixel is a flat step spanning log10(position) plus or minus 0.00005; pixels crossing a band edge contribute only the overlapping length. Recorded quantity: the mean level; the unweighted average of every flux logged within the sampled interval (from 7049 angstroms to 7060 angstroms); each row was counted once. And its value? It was 76.2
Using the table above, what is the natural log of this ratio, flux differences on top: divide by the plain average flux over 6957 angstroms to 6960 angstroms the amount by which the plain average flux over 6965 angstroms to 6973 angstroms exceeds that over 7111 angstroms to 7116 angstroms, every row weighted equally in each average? -2.6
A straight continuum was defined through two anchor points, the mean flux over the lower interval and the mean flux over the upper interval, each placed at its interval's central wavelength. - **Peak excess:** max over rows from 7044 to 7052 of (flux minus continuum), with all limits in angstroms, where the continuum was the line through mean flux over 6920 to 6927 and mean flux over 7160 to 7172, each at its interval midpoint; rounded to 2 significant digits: 7.3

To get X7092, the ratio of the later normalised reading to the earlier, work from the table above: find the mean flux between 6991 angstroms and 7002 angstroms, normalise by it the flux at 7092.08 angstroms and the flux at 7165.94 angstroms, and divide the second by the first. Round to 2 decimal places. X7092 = 1.10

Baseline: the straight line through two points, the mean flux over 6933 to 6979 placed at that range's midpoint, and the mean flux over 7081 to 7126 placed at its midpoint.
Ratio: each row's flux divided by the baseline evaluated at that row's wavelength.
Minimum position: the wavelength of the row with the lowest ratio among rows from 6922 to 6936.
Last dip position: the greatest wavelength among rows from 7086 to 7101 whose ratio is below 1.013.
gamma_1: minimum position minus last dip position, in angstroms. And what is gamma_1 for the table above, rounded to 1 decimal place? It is -164.8 angstroms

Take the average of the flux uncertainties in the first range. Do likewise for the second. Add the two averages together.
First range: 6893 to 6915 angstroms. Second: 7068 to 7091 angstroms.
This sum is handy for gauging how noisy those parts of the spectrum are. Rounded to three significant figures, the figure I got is 14.9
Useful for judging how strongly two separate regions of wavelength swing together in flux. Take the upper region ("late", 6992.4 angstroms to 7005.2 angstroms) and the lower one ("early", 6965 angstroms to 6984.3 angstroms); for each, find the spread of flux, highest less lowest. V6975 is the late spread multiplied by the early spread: 580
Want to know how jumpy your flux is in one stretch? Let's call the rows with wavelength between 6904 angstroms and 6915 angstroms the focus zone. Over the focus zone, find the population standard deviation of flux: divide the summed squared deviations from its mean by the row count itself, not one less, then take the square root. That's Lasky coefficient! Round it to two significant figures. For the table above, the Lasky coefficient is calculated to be 6.2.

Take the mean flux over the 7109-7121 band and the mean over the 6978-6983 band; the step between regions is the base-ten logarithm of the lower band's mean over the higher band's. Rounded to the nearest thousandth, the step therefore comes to 0.042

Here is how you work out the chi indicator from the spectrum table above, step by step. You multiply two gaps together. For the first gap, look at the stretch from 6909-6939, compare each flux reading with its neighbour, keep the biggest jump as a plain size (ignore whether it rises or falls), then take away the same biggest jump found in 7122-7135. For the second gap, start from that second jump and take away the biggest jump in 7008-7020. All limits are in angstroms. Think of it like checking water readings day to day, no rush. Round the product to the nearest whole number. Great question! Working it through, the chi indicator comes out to 22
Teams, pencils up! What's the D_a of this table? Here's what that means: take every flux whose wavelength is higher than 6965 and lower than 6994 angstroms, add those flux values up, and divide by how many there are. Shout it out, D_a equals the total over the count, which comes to 79.4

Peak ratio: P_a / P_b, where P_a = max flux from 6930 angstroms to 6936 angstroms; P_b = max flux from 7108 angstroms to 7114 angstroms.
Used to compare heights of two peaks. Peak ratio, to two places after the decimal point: 1.10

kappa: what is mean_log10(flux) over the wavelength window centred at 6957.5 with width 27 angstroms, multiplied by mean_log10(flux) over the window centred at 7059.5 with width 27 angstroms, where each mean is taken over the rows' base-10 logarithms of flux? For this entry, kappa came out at 3.50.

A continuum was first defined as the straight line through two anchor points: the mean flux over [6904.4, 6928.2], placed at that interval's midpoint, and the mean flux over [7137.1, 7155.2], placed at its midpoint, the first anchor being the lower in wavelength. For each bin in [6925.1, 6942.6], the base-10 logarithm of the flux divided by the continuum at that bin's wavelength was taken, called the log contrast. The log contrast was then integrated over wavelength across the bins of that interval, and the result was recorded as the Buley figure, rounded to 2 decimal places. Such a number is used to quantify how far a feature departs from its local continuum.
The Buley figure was -0.10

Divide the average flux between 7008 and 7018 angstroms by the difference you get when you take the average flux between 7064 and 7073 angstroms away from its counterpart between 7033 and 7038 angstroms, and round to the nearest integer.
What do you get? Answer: 10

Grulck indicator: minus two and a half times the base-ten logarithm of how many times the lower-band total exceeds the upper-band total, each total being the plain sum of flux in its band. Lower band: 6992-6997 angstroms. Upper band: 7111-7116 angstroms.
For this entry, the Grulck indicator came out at 0.017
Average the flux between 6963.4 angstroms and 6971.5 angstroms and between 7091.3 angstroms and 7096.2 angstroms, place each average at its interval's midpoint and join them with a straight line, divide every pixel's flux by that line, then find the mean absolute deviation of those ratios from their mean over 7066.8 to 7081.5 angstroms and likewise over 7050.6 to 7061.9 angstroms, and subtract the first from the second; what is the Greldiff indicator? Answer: -0.03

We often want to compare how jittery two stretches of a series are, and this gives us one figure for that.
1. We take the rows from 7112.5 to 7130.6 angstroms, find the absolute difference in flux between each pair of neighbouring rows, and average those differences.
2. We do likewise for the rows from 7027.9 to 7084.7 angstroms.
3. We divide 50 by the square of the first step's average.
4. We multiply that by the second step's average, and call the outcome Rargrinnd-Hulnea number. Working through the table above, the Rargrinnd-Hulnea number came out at 7.5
